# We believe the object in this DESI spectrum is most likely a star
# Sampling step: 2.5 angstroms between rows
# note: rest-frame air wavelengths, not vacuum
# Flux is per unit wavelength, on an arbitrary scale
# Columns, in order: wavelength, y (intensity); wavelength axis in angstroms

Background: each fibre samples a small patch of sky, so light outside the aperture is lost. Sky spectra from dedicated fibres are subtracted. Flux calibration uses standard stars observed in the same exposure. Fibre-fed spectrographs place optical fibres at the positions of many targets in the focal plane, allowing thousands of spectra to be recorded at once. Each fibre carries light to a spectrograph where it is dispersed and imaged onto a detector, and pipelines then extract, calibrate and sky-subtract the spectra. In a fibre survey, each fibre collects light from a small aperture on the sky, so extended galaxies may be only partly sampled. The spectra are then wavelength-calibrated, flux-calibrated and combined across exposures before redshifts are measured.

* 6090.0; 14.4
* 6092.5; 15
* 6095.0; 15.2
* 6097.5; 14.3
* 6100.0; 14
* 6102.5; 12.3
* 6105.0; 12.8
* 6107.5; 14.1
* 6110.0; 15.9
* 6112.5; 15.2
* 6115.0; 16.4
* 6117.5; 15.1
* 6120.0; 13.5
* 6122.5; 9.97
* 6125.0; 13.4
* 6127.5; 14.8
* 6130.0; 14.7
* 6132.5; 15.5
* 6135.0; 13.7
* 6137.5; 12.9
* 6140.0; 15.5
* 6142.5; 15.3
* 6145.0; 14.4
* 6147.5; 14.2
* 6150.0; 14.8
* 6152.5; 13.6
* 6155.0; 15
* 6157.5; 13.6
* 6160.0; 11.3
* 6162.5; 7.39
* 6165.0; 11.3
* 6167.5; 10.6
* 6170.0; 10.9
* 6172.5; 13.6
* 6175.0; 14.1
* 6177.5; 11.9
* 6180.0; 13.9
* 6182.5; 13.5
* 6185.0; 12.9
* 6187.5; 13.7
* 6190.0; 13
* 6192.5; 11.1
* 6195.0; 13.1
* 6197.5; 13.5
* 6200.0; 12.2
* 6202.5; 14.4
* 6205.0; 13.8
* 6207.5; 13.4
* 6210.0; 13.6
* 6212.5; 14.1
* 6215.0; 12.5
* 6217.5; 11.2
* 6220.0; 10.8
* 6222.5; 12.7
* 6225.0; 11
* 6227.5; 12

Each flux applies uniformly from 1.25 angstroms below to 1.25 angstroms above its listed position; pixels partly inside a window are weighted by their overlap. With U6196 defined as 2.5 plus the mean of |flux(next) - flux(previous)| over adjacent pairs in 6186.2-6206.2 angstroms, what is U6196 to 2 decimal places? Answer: 3.80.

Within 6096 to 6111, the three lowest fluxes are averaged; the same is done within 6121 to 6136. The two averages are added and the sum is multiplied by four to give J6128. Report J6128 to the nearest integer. 102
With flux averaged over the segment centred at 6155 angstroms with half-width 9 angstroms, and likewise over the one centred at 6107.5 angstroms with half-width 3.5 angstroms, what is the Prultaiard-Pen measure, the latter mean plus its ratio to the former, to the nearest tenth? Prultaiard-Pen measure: 15.4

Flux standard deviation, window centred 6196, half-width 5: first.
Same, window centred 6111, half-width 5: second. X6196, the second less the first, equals -0.1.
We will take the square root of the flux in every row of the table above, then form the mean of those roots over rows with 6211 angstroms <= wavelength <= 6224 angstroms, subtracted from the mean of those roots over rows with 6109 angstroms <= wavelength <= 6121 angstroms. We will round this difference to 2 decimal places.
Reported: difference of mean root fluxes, 0.40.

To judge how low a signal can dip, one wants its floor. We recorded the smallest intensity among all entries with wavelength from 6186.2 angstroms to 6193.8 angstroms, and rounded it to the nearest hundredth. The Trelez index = 11.10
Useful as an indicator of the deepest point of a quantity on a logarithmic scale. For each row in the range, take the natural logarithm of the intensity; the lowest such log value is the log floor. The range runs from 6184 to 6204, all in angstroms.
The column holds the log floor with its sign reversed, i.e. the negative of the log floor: -2.41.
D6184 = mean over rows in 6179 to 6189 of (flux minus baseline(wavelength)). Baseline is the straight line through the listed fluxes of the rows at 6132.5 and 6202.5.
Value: -1.2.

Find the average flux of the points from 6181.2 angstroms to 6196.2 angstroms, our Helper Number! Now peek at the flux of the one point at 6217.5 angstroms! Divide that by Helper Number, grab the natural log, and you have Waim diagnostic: -0.14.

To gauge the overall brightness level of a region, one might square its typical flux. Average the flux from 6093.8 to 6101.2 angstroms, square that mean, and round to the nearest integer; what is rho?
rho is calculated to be 210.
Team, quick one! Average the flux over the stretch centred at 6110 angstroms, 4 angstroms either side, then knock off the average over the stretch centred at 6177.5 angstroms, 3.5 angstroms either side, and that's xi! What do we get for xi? 1.8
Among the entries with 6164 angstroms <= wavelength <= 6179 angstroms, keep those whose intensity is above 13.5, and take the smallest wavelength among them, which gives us 6172.5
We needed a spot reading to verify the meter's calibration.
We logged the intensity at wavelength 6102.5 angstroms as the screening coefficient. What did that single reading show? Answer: 12.3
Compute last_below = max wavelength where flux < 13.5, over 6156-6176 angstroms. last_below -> 6170.0 angstroms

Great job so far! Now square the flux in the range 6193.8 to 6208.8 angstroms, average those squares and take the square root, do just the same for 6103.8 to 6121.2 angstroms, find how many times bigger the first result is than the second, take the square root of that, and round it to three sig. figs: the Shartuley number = 0.953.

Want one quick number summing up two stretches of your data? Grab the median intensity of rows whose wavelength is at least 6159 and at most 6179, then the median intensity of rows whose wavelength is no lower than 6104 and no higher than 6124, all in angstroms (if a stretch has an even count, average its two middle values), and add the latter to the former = 25.9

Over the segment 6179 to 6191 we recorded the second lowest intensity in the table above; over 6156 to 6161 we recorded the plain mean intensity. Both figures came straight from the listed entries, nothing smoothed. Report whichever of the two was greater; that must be 13.00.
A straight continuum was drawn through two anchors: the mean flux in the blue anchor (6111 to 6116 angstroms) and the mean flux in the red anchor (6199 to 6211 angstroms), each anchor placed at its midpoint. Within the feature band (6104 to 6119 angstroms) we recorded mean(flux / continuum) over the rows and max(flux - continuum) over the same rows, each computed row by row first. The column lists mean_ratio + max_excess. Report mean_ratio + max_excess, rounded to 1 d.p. 1.6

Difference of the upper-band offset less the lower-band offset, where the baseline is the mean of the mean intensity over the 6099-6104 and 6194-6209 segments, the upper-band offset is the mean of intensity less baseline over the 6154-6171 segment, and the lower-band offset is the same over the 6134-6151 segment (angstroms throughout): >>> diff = -3.0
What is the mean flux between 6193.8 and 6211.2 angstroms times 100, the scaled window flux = 1343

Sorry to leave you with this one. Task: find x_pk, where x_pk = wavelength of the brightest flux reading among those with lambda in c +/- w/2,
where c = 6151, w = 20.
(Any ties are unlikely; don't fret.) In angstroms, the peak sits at 6142.5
